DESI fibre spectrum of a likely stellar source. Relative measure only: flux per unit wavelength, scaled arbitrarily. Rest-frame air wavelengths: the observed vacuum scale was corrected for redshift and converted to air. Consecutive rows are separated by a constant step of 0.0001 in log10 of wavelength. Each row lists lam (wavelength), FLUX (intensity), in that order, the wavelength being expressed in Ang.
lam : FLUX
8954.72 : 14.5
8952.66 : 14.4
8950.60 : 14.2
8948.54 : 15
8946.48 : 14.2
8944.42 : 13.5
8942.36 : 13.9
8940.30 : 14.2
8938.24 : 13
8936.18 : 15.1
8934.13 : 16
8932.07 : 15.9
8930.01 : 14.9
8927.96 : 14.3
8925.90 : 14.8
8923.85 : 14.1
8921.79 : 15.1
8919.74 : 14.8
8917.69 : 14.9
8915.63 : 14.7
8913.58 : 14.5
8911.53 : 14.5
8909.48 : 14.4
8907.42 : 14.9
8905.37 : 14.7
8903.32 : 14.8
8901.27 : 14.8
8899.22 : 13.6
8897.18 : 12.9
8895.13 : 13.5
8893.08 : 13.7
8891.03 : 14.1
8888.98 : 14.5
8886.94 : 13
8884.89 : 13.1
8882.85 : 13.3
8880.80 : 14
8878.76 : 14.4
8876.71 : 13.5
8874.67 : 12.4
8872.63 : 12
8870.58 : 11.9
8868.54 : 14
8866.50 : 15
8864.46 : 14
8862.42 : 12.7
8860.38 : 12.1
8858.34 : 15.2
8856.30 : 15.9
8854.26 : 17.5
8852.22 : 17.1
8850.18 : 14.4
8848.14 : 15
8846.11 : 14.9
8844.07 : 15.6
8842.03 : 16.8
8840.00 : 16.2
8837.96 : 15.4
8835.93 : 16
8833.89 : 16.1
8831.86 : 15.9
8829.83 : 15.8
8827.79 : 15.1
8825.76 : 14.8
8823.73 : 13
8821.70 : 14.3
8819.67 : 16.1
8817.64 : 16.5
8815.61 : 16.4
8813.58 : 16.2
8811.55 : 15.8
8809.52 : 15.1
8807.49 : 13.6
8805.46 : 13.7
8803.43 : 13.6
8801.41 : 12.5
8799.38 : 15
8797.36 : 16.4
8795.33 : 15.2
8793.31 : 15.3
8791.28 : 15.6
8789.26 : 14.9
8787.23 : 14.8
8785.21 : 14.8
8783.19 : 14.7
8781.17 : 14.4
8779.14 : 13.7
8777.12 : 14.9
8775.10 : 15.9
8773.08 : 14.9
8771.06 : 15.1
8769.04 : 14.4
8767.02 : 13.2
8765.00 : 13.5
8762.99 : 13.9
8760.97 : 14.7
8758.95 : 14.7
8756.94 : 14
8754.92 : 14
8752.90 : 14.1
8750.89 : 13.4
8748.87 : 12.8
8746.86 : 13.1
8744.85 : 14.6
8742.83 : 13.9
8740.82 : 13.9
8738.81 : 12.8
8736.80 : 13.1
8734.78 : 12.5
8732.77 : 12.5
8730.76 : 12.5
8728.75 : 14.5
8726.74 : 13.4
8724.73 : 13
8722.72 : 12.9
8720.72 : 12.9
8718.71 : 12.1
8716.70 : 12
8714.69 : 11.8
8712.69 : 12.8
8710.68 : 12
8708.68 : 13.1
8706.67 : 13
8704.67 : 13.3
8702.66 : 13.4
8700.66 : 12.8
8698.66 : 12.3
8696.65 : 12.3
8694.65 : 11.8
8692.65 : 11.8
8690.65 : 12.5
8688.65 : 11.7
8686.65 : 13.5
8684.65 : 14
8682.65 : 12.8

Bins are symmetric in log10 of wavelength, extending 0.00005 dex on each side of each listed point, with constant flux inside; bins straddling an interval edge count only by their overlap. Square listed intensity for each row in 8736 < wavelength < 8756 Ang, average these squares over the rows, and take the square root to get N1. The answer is 13.6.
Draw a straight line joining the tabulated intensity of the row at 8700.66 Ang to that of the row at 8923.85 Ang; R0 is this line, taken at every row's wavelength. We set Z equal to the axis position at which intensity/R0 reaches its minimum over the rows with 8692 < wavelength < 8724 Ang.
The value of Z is 8714.69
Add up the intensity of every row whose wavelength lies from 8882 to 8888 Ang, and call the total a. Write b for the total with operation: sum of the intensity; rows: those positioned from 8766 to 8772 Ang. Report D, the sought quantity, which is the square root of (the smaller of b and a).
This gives 6.28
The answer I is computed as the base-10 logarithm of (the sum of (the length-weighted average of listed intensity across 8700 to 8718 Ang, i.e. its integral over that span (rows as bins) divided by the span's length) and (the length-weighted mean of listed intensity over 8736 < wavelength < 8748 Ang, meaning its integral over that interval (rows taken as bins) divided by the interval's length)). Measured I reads 1.42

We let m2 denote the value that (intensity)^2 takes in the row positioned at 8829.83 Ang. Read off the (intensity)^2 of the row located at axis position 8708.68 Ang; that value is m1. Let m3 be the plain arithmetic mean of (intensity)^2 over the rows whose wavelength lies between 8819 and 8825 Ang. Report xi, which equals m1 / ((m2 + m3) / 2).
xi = 0.75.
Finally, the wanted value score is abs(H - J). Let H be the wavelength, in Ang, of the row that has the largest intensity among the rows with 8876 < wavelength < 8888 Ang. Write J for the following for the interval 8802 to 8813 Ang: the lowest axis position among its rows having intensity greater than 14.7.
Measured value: 69.2 Ang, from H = 8878.76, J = 8809.52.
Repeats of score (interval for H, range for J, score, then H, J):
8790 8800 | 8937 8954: 151.2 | 8797.36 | 8948.54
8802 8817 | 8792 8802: 22.3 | 8815.61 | 8793.31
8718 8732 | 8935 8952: 207.4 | 8728.75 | 8936.18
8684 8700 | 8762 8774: 86.4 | 8684.65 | 8771.06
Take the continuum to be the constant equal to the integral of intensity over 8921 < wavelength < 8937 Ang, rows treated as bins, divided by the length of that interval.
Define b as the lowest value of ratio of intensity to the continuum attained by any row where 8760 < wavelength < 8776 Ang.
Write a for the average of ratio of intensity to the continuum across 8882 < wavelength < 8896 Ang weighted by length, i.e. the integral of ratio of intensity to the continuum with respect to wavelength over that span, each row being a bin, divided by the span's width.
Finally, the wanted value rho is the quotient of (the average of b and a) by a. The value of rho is 0.985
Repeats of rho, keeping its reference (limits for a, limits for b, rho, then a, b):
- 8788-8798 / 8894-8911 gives 0.918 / 1.03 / 0.859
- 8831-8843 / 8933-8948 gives 0.904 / 1.07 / 0.865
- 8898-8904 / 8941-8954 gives 0.971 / 0.95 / 0.899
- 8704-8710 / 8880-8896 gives 0.997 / 0.87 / 0.865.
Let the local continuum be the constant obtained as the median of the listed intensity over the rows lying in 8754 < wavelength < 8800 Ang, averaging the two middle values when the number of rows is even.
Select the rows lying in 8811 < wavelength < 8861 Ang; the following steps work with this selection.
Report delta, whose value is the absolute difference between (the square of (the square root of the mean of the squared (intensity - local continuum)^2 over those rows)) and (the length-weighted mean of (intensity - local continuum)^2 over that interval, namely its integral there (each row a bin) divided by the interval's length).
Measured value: 6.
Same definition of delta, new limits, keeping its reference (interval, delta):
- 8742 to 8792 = 1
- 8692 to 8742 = 24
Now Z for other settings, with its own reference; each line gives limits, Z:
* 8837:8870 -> 8860.38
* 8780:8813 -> 8801.41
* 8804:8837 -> 8823.73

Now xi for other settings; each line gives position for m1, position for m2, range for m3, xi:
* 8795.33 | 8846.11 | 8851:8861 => 0.99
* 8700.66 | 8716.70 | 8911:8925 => 0.91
